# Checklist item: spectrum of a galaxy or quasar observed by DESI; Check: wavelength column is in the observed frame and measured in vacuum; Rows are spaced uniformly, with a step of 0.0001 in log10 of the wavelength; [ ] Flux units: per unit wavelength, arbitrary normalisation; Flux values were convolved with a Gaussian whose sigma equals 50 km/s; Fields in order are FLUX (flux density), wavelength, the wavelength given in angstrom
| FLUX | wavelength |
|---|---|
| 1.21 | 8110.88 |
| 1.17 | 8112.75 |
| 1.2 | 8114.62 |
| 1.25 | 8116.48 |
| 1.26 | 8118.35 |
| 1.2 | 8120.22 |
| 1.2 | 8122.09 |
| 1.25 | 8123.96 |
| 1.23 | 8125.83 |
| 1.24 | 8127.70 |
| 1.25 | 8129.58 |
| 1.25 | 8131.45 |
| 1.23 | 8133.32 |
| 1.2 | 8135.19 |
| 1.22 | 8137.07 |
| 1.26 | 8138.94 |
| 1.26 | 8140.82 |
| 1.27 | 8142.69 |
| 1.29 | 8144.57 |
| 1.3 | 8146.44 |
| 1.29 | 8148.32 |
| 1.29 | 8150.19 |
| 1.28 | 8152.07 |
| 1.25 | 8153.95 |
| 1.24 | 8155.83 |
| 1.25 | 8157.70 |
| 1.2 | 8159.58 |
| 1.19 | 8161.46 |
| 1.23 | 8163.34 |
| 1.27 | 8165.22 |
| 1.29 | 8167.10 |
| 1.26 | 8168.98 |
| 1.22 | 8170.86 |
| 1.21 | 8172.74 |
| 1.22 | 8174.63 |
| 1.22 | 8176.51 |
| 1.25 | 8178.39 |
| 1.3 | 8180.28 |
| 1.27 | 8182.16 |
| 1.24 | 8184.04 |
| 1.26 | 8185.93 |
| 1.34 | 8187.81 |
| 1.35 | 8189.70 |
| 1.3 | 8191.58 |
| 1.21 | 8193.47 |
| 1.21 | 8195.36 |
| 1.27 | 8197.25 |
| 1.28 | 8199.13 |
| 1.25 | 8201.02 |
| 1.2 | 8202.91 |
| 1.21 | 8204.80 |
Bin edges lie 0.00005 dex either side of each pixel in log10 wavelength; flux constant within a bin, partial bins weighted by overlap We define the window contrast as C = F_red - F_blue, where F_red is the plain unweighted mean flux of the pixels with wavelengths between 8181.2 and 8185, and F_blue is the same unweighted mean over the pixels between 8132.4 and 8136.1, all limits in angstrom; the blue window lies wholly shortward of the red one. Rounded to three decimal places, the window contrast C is 0.040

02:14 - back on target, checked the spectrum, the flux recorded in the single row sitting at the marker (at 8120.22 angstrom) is 1.2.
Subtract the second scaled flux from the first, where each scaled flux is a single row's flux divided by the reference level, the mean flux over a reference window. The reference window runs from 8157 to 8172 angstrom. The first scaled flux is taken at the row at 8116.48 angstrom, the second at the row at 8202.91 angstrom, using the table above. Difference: 0.04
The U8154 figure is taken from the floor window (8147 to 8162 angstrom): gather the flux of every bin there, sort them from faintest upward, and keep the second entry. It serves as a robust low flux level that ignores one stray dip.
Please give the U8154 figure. 1.2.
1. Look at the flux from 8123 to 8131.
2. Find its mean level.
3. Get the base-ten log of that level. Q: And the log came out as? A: 0.094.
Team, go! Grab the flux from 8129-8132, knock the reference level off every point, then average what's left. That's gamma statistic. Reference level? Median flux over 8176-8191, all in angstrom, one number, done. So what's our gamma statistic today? -0.015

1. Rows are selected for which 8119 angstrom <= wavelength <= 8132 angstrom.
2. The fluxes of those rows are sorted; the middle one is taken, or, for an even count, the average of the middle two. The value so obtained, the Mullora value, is 1.24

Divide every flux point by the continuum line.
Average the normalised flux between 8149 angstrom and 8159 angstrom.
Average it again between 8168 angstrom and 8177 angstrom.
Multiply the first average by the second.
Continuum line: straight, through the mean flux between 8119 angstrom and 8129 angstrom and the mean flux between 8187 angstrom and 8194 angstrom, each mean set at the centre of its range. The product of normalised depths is 0.96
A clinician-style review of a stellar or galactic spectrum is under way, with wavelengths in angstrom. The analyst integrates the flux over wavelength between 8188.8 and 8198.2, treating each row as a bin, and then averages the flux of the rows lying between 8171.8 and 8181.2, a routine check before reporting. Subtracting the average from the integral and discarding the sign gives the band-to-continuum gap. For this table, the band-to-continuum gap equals 10.7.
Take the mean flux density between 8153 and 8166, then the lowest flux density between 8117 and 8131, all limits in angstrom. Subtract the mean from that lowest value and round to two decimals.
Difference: -0.03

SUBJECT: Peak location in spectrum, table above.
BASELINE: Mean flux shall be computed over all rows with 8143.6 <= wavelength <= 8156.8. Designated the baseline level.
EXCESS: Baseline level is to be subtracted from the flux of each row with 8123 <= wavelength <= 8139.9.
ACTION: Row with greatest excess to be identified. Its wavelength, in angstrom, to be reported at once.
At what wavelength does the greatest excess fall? 8138.94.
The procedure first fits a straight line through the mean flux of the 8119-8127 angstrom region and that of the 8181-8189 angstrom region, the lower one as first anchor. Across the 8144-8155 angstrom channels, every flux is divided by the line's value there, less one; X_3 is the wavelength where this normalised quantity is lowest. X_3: 8153.95 angstrom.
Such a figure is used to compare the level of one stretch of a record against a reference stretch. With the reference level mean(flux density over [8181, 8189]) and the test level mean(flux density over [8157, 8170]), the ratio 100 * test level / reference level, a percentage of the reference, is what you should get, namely 97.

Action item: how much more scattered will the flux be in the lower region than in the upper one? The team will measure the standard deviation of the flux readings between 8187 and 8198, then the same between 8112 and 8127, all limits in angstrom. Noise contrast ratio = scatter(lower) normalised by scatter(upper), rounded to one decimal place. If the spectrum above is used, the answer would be 0.5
